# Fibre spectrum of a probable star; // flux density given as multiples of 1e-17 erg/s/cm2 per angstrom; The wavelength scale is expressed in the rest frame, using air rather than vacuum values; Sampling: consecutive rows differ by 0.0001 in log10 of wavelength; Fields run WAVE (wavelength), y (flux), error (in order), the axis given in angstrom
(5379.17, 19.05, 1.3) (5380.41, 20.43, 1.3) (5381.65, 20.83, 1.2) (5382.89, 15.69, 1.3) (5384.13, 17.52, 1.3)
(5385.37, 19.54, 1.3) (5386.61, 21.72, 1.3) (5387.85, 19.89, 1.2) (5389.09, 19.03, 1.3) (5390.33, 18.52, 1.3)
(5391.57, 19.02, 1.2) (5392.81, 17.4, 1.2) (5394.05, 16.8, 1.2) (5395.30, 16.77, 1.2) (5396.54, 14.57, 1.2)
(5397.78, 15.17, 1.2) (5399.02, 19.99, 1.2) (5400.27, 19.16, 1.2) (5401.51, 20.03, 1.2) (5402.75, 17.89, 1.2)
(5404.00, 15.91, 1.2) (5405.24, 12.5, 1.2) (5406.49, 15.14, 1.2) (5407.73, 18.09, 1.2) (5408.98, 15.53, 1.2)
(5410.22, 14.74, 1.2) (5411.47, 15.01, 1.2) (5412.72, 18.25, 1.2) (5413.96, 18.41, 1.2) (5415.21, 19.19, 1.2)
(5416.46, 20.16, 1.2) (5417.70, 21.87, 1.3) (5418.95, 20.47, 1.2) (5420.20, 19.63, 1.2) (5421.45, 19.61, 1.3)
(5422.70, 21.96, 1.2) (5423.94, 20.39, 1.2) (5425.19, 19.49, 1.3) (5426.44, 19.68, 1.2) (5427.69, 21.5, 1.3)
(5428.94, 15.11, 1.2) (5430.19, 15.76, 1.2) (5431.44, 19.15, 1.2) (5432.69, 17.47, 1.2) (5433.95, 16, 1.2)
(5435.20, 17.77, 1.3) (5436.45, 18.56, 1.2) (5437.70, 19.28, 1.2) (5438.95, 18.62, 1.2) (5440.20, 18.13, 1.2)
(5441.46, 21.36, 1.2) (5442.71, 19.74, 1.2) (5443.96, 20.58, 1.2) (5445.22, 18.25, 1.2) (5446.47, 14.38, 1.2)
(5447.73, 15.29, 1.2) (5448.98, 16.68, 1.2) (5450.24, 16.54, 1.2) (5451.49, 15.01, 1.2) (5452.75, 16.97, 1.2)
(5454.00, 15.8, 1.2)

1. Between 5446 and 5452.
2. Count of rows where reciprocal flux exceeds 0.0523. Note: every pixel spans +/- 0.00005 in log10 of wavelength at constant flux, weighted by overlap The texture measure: 5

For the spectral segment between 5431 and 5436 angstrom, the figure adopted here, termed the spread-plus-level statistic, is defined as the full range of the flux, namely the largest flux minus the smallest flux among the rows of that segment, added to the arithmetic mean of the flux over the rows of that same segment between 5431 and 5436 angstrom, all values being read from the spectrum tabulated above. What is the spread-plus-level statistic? 20.7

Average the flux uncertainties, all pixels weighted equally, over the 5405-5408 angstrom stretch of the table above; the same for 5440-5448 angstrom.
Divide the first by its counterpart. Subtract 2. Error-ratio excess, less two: -1.00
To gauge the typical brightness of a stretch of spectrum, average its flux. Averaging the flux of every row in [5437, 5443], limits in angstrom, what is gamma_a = 19.4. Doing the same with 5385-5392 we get 19.6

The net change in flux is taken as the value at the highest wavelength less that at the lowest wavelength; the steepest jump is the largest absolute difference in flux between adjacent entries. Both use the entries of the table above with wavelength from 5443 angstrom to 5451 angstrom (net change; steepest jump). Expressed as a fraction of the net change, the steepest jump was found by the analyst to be -1.0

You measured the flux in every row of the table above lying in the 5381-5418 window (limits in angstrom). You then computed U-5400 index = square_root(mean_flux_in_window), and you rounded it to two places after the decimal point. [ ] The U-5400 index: 4.22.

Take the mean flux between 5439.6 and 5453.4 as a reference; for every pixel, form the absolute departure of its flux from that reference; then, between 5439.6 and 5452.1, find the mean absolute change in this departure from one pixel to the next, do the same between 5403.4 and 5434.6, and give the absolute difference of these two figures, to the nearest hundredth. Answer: 0.34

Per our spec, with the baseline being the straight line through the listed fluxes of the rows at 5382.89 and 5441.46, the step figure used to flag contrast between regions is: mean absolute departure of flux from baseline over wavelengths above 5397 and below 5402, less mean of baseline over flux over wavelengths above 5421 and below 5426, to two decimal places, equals 1.29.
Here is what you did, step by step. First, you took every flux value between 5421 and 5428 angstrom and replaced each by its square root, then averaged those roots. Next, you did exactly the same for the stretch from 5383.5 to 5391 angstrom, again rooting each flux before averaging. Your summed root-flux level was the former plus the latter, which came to 8.9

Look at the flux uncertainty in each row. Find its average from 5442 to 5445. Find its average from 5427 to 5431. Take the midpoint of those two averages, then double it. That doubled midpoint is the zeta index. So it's 2.43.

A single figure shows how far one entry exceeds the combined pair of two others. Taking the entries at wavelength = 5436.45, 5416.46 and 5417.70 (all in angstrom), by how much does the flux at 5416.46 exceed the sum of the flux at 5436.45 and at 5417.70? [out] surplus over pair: -20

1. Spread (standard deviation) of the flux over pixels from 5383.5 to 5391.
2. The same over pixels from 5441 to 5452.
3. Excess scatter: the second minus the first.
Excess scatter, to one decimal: 1.1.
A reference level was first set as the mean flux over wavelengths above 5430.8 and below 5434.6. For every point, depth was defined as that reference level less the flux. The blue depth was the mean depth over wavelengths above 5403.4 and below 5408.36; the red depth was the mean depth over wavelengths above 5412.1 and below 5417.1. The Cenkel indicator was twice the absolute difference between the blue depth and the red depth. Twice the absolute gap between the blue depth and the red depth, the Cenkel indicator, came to 7.2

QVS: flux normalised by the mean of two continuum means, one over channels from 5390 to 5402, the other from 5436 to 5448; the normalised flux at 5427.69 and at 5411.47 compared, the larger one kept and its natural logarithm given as 0.17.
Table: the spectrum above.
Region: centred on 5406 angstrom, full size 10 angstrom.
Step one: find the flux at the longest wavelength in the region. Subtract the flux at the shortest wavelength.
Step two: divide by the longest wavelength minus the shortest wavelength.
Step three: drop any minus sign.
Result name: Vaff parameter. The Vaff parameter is 0.6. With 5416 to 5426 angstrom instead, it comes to 0.1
